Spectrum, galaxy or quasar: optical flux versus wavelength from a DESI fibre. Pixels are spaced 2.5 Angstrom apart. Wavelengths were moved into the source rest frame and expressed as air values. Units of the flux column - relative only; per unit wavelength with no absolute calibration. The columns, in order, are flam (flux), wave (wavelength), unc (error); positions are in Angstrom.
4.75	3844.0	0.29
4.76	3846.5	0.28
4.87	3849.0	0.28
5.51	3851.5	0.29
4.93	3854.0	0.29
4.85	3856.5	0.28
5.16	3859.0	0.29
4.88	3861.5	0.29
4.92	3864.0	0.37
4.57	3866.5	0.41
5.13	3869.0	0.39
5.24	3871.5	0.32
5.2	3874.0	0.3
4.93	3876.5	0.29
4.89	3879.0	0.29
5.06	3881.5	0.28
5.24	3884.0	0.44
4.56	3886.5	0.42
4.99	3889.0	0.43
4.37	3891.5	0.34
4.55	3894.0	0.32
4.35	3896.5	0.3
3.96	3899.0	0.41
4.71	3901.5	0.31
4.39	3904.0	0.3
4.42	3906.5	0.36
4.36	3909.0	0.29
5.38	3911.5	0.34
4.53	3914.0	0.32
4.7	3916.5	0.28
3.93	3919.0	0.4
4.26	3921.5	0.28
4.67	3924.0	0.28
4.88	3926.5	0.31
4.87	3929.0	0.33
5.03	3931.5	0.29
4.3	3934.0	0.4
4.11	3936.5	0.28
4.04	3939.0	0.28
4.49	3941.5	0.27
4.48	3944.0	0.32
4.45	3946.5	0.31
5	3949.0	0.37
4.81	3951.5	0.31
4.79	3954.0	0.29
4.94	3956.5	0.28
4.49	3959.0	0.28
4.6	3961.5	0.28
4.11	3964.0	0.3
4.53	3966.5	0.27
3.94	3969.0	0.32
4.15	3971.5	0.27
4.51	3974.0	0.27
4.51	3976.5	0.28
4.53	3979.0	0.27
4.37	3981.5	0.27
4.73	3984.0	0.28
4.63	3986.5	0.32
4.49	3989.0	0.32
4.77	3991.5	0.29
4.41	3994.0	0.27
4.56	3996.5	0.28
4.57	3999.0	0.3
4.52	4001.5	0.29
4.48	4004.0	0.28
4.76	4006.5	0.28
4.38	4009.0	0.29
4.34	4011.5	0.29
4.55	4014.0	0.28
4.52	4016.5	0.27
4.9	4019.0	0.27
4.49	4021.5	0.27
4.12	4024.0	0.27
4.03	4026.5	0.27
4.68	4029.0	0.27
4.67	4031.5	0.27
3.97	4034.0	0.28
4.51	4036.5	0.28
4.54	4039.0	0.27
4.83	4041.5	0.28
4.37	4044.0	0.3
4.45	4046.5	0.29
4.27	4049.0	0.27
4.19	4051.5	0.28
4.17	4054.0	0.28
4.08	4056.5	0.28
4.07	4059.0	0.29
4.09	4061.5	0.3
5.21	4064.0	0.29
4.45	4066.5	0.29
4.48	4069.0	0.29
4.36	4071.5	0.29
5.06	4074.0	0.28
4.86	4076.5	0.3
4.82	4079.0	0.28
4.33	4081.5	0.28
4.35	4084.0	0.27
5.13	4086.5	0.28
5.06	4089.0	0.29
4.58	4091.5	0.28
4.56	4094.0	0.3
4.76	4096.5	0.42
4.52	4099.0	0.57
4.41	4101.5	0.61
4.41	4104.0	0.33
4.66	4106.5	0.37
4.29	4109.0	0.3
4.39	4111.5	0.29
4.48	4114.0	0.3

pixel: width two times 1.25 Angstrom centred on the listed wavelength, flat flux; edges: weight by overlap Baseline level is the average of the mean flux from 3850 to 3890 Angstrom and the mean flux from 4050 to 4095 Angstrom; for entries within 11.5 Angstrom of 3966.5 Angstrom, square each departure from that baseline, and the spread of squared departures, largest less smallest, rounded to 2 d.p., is 0.67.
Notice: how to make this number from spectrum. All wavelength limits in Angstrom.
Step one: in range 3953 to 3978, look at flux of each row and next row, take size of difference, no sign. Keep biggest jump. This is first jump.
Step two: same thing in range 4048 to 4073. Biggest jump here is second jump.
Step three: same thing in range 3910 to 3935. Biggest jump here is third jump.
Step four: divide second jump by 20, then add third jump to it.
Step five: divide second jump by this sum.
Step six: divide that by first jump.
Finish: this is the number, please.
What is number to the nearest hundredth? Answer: 2.10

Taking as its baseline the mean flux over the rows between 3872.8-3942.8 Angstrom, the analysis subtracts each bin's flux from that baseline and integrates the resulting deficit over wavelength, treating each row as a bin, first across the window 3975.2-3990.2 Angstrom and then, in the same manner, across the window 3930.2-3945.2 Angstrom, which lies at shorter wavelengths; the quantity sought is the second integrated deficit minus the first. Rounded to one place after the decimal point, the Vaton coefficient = 2.0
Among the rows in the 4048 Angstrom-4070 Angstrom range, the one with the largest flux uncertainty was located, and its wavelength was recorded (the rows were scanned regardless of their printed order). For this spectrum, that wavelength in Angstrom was 4061.5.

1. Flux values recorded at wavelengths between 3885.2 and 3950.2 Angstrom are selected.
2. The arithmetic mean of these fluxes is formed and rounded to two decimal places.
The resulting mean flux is 4.53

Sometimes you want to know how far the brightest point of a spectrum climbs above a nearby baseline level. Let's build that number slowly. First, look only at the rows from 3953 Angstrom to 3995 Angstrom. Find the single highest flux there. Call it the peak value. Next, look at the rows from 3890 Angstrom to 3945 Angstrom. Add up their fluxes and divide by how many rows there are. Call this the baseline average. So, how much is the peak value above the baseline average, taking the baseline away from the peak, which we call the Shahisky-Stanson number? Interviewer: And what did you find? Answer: 0.45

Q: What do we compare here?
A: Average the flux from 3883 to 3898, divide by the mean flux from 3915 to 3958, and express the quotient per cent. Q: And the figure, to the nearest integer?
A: 102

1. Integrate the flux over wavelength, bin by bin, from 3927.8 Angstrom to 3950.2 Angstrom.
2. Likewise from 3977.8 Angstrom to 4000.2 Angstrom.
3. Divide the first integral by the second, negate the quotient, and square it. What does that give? 0.99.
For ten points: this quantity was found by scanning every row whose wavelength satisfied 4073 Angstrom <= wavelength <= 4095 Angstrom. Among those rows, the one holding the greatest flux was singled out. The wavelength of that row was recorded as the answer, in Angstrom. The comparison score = 4086.5 Angstrom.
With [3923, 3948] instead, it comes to 3931.5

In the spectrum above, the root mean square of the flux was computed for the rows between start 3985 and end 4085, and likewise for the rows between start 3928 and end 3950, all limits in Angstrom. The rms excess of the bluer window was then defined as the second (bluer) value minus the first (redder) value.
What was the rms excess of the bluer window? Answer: 0.05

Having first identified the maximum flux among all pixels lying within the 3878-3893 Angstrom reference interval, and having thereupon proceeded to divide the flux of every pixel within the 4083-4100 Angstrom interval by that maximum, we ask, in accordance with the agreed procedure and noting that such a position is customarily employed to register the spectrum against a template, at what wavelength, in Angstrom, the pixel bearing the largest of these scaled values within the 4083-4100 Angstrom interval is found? 4086.5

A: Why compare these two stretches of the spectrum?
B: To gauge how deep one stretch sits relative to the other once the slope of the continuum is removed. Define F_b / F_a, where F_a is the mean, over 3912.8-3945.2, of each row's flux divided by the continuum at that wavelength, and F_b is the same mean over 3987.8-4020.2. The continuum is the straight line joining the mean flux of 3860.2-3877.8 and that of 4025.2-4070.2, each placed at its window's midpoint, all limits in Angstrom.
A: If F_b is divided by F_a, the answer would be 1.07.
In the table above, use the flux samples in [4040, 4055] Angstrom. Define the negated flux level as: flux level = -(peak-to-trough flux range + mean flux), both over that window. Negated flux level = -5.0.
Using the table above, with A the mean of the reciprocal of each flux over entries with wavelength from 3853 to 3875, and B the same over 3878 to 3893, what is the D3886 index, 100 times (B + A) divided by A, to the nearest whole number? 203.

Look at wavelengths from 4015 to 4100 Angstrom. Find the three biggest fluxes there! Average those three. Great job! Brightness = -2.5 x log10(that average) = -1.78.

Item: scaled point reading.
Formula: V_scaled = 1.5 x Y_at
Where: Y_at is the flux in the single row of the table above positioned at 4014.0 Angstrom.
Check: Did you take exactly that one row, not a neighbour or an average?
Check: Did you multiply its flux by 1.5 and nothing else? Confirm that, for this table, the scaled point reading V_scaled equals 6.8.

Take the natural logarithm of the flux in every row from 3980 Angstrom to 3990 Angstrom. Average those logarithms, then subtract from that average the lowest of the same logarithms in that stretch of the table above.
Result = 0.041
